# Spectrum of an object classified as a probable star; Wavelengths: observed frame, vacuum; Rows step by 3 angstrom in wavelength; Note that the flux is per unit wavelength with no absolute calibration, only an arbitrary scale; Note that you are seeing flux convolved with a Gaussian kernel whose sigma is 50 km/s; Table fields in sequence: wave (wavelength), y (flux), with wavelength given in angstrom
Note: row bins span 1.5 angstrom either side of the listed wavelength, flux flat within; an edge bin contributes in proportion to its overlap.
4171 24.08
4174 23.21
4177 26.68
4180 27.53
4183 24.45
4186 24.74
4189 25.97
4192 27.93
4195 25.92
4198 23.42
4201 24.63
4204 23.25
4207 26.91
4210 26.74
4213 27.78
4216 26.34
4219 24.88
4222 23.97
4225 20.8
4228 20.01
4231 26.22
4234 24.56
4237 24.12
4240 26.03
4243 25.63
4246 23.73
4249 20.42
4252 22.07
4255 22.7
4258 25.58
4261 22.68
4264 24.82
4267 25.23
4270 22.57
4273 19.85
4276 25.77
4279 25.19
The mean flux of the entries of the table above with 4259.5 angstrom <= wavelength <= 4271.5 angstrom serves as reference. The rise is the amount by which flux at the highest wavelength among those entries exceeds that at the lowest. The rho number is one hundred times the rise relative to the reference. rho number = 0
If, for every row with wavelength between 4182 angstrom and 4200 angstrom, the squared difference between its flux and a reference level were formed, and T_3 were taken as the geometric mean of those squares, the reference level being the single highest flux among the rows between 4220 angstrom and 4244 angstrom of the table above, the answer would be 1.0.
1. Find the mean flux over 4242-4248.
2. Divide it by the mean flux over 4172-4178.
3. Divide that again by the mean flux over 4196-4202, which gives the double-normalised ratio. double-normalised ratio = 0.041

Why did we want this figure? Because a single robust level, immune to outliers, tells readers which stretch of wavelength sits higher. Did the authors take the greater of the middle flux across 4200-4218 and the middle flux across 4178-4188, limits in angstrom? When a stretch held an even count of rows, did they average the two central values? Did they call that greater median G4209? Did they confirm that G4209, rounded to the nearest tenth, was 26.5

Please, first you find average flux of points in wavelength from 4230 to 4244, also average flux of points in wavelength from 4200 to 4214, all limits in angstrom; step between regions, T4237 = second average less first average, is 0.6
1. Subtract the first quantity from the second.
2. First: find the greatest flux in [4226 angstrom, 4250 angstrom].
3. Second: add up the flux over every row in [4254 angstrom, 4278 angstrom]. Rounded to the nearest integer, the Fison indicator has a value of 163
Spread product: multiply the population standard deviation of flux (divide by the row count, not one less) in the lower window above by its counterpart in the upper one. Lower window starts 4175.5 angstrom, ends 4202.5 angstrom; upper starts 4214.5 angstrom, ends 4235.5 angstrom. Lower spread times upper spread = 3.3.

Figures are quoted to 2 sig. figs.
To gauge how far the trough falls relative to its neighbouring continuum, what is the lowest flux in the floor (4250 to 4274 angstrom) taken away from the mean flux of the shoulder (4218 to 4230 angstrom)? 2.6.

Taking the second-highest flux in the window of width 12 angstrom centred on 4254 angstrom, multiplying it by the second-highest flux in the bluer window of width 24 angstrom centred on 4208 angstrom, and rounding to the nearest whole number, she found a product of 611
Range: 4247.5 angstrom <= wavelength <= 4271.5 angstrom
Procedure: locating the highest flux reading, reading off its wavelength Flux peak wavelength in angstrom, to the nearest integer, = 4258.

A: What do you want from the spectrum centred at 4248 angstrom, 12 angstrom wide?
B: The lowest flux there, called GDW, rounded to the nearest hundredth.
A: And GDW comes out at 20.42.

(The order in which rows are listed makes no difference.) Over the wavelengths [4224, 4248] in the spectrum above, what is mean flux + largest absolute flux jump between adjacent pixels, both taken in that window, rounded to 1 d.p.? 30.1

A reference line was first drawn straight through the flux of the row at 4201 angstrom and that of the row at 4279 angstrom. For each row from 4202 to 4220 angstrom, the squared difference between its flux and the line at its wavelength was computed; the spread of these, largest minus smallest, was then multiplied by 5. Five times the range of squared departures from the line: 47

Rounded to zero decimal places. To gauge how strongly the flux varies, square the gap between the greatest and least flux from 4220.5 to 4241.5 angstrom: 39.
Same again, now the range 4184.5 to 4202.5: 20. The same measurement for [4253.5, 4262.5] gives 8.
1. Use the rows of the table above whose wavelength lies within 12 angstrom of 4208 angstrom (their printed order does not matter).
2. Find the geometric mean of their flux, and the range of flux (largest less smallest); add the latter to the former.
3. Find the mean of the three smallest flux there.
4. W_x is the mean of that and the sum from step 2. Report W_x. 26.9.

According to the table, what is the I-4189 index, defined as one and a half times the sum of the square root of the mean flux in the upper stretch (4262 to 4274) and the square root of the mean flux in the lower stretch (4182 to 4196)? 14.8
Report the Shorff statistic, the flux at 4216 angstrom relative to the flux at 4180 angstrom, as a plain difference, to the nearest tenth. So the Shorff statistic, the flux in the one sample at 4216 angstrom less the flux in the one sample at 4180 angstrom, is -1.2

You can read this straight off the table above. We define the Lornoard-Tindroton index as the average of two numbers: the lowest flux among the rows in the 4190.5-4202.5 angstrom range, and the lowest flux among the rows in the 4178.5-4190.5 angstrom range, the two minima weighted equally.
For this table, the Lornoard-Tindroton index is 23.9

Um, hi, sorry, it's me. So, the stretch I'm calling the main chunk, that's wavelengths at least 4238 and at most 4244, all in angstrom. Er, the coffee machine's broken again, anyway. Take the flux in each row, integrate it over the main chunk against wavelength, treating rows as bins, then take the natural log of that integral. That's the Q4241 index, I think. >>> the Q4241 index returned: 5.04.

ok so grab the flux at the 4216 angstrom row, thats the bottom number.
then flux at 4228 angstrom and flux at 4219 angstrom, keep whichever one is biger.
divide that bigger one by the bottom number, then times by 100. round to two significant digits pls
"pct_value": 94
